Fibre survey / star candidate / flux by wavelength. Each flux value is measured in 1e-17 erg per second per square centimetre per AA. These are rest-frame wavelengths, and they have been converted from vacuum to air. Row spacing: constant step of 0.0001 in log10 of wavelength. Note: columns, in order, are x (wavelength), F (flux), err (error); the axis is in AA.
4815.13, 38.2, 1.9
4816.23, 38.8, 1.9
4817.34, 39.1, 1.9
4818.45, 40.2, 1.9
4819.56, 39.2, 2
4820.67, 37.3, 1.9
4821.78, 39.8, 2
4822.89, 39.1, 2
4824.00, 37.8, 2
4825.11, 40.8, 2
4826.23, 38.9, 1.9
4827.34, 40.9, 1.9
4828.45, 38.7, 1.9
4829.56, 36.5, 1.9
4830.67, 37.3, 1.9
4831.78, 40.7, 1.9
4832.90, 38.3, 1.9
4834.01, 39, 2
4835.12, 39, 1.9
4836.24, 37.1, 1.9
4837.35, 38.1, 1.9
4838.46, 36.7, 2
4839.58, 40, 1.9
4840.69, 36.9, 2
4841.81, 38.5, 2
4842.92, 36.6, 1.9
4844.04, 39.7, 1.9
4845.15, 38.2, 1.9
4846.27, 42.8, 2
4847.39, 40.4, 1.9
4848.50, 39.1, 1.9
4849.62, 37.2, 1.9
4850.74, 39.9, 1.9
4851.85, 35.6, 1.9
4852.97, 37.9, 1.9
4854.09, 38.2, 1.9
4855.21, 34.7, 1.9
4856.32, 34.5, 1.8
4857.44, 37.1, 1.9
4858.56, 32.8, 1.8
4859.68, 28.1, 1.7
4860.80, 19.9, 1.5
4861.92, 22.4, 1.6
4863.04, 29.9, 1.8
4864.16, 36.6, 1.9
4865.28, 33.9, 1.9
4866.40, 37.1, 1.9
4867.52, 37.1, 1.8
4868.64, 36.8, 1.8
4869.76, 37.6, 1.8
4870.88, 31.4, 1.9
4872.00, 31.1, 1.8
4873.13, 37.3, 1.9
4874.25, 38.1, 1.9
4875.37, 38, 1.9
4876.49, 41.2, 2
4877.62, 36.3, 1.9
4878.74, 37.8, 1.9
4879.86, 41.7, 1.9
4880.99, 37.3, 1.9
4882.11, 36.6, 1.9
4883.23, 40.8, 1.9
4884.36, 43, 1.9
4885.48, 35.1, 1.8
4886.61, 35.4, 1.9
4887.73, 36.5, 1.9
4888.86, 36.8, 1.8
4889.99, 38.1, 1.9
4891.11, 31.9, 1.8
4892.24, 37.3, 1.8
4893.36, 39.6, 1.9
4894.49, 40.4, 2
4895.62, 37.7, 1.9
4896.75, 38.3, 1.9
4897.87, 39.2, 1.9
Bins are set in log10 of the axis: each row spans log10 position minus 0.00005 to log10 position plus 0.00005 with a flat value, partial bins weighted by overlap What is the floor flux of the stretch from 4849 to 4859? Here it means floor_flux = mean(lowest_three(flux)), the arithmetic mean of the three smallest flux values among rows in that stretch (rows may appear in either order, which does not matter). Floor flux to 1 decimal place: 34.0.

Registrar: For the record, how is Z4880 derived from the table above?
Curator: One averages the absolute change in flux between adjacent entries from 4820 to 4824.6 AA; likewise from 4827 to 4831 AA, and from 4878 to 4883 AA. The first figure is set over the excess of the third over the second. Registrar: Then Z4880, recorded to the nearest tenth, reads 1.2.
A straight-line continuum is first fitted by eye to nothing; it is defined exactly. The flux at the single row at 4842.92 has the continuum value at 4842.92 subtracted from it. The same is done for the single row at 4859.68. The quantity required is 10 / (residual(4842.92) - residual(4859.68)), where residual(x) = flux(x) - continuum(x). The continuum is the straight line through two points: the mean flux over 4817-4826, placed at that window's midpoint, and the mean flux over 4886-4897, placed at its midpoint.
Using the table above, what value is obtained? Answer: 1.2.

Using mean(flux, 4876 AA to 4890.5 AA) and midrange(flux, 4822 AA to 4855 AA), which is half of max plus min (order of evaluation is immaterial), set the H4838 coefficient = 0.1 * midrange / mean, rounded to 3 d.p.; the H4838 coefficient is 0.103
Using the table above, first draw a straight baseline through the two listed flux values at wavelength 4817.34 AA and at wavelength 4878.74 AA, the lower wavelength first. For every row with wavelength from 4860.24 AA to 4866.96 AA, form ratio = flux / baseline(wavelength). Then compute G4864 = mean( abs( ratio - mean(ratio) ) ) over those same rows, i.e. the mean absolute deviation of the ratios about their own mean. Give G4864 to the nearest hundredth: 0.16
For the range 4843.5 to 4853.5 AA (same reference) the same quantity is 0.04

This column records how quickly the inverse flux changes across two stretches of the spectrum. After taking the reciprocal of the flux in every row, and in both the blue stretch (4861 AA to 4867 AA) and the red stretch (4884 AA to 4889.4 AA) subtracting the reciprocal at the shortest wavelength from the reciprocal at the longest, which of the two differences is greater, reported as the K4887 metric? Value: 0.0039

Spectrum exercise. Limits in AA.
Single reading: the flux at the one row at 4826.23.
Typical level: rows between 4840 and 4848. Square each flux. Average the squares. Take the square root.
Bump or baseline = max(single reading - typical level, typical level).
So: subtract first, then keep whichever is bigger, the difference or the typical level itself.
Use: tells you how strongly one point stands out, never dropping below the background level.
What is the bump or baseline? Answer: 39.1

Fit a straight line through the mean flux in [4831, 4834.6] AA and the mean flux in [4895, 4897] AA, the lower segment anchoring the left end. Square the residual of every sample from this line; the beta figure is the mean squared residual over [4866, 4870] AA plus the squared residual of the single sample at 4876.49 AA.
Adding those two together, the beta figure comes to 10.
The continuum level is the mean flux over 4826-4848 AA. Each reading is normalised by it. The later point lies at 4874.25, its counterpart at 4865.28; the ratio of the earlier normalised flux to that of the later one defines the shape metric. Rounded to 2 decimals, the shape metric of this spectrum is 0.89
